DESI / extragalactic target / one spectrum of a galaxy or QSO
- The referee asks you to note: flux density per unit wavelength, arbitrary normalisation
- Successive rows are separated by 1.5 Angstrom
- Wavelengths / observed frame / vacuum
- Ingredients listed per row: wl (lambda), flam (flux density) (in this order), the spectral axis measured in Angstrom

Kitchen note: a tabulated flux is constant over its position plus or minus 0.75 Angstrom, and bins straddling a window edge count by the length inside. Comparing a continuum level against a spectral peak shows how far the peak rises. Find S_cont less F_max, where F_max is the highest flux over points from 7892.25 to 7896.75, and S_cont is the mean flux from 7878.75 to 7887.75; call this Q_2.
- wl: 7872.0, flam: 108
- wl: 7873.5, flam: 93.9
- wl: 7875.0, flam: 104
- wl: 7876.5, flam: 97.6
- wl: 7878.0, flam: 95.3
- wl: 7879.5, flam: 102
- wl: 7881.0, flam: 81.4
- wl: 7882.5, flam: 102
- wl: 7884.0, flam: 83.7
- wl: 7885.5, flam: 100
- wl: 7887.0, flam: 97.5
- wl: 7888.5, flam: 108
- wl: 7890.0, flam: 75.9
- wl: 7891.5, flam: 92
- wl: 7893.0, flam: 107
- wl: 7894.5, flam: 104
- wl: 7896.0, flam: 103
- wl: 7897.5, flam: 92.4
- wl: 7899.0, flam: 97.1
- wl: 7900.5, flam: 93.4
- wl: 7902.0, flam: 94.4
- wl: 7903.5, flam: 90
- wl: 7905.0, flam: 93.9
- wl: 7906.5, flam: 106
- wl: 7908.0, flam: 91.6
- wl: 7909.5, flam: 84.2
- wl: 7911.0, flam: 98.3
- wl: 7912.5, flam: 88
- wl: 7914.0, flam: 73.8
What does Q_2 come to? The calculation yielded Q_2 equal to -12.6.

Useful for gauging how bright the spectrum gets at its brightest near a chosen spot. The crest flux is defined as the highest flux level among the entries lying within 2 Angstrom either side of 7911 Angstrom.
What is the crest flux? 98.3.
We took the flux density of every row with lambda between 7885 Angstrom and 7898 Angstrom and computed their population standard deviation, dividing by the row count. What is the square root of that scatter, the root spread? 3.1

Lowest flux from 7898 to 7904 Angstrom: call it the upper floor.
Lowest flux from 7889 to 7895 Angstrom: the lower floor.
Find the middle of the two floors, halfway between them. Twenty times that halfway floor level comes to 1659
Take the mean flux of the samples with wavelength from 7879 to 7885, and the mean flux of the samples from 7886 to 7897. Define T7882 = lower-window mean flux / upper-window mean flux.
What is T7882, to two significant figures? 0.94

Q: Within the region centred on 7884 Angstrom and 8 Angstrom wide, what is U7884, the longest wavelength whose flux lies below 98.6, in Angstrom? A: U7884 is 7887.0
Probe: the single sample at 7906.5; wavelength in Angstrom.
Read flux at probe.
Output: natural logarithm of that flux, 4.66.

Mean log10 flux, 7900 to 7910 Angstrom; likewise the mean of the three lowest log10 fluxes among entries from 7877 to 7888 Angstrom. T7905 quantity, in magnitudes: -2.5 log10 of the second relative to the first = 0.018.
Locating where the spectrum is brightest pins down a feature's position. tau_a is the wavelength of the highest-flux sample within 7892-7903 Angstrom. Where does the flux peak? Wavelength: 7893.0 Angstrom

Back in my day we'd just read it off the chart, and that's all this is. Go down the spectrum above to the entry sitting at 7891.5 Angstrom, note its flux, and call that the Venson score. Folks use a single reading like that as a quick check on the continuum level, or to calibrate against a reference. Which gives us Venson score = 92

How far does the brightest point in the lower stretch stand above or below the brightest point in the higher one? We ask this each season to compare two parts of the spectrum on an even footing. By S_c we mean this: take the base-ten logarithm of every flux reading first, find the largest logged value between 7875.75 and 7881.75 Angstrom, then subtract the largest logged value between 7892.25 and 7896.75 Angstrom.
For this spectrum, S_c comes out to -0.02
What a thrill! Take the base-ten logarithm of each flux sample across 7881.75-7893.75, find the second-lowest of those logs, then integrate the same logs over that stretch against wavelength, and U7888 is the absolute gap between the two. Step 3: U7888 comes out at 21.8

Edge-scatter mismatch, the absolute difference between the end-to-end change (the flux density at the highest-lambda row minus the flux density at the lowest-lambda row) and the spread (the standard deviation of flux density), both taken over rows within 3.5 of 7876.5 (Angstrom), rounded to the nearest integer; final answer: 4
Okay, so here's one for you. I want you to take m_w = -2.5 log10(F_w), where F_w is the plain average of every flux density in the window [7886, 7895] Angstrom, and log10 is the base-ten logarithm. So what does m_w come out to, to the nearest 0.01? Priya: -4.97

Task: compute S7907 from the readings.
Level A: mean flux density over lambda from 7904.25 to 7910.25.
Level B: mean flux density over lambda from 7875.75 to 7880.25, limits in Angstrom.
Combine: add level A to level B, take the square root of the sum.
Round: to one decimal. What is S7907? 13.9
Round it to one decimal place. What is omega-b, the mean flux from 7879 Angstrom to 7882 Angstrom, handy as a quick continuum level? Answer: 91.7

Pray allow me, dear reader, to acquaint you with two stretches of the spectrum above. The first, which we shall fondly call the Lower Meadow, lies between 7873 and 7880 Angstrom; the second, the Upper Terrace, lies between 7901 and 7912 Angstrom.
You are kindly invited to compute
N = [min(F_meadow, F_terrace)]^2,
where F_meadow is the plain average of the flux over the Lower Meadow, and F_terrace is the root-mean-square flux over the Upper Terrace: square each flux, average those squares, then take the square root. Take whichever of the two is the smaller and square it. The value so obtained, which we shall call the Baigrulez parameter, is 8887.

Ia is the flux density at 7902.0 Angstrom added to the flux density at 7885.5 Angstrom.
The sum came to 194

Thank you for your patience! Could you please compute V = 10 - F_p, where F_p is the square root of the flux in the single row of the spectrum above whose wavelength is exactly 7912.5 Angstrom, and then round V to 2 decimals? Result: 0.62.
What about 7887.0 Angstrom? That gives 0.13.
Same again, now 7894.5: -0.20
